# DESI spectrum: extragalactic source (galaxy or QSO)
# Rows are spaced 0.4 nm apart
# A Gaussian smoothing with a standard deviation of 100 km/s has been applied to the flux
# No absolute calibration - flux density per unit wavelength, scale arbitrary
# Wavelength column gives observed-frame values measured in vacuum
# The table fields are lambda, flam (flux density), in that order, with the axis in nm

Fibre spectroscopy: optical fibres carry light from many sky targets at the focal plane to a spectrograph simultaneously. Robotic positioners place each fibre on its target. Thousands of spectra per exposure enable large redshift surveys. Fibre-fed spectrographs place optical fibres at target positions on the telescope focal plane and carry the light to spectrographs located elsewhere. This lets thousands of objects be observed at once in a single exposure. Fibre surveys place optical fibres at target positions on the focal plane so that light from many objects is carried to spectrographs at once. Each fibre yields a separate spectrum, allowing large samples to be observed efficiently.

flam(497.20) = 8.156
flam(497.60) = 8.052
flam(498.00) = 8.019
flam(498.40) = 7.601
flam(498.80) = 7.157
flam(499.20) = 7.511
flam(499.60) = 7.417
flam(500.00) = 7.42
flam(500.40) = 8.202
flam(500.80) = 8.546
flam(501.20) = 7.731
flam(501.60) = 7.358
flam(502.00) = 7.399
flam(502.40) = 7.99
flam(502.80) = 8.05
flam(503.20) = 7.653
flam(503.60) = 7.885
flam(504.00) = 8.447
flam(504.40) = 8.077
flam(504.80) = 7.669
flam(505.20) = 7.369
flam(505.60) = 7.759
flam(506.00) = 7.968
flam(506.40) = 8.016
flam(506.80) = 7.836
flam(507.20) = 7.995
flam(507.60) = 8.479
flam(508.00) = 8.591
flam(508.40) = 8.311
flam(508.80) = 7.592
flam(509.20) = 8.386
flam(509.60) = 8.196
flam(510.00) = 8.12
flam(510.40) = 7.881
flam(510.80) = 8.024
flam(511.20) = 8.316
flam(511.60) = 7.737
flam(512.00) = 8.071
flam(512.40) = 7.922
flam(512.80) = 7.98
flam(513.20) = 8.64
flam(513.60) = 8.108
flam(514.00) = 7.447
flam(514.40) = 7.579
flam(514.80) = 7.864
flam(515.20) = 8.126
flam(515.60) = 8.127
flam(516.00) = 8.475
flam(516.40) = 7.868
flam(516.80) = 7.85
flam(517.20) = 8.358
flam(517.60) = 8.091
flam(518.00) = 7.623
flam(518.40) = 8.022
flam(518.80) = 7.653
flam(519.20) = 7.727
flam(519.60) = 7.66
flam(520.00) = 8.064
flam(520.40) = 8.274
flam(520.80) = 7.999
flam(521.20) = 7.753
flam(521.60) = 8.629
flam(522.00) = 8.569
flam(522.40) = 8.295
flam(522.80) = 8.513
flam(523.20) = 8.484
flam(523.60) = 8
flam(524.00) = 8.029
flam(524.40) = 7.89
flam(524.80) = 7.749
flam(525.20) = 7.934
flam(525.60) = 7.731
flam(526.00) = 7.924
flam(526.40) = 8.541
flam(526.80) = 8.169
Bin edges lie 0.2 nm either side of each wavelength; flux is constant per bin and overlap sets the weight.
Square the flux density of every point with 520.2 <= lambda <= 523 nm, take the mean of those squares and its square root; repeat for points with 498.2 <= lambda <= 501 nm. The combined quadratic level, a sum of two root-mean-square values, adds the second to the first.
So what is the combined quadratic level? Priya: 16.0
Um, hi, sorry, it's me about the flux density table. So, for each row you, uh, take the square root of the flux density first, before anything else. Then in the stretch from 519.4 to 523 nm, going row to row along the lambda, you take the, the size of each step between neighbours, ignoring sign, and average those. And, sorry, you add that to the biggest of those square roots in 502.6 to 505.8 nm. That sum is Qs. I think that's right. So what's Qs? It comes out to 2.96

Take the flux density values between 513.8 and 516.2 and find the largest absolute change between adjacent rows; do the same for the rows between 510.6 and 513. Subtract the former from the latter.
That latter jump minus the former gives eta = 0.23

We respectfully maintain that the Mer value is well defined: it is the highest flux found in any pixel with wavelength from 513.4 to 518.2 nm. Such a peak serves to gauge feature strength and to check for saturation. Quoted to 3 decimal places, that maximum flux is 8.475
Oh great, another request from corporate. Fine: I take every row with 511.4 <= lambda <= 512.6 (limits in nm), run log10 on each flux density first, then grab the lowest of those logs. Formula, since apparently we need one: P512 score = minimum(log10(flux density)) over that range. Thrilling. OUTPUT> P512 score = 0.889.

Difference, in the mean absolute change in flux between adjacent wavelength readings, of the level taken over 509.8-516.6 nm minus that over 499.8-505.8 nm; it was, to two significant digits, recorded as -0.075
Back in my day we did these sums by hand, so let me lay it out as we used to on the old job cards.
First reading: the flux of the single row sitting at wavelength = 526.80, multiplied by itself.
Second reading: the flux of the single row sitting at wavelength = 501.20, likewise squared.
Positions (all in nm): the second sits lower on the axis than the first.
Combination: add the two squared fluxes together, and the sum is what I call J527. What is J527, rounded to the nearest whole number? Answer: 127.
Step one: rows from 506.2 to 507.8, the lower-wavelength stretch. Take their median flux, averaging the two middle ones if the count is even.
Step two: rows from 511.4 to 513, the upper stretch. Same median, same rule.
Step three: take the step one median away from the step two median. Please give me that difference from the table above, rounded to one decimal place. -0.1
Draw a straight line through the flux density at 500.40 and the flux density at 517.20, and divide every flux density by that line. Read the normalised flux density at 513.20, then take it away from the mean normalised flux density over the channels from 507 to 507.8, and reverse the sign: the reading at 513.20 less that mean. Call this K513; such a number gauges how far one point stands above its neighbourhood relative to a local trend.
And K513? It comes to 0.042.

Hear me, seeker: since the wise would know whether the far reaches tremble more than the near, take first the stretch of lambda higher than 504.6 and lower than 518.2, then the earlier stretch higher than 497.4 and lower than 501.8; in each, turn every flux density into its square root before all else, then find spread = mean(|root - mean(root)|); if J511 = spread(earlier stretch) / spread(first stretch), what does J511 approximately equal 1.4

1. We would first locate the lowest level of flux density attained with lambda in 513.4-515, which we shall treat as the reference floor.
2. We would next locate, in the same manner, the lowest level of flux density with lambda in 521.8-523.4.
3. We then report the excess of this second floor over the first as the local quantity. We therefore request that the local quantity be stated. 0.85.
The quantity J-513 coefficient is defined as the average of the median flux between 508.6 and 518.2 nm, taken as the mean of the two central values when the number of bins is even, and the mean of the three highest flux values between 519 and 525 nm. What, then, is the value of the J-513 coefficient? 8.31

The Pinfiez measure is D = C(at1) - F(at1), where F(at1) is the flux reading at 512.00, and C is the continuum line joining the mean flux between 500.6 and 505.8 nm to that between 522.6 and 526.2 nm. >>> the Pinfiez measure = -0.15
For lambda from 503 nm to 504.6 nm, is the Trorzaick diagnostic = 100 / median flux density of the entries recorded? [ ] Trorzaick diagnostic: 12.5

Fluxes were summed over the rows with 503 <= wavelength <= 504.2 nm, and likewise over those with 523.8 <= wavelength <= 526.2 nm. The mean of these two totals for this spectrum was 36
